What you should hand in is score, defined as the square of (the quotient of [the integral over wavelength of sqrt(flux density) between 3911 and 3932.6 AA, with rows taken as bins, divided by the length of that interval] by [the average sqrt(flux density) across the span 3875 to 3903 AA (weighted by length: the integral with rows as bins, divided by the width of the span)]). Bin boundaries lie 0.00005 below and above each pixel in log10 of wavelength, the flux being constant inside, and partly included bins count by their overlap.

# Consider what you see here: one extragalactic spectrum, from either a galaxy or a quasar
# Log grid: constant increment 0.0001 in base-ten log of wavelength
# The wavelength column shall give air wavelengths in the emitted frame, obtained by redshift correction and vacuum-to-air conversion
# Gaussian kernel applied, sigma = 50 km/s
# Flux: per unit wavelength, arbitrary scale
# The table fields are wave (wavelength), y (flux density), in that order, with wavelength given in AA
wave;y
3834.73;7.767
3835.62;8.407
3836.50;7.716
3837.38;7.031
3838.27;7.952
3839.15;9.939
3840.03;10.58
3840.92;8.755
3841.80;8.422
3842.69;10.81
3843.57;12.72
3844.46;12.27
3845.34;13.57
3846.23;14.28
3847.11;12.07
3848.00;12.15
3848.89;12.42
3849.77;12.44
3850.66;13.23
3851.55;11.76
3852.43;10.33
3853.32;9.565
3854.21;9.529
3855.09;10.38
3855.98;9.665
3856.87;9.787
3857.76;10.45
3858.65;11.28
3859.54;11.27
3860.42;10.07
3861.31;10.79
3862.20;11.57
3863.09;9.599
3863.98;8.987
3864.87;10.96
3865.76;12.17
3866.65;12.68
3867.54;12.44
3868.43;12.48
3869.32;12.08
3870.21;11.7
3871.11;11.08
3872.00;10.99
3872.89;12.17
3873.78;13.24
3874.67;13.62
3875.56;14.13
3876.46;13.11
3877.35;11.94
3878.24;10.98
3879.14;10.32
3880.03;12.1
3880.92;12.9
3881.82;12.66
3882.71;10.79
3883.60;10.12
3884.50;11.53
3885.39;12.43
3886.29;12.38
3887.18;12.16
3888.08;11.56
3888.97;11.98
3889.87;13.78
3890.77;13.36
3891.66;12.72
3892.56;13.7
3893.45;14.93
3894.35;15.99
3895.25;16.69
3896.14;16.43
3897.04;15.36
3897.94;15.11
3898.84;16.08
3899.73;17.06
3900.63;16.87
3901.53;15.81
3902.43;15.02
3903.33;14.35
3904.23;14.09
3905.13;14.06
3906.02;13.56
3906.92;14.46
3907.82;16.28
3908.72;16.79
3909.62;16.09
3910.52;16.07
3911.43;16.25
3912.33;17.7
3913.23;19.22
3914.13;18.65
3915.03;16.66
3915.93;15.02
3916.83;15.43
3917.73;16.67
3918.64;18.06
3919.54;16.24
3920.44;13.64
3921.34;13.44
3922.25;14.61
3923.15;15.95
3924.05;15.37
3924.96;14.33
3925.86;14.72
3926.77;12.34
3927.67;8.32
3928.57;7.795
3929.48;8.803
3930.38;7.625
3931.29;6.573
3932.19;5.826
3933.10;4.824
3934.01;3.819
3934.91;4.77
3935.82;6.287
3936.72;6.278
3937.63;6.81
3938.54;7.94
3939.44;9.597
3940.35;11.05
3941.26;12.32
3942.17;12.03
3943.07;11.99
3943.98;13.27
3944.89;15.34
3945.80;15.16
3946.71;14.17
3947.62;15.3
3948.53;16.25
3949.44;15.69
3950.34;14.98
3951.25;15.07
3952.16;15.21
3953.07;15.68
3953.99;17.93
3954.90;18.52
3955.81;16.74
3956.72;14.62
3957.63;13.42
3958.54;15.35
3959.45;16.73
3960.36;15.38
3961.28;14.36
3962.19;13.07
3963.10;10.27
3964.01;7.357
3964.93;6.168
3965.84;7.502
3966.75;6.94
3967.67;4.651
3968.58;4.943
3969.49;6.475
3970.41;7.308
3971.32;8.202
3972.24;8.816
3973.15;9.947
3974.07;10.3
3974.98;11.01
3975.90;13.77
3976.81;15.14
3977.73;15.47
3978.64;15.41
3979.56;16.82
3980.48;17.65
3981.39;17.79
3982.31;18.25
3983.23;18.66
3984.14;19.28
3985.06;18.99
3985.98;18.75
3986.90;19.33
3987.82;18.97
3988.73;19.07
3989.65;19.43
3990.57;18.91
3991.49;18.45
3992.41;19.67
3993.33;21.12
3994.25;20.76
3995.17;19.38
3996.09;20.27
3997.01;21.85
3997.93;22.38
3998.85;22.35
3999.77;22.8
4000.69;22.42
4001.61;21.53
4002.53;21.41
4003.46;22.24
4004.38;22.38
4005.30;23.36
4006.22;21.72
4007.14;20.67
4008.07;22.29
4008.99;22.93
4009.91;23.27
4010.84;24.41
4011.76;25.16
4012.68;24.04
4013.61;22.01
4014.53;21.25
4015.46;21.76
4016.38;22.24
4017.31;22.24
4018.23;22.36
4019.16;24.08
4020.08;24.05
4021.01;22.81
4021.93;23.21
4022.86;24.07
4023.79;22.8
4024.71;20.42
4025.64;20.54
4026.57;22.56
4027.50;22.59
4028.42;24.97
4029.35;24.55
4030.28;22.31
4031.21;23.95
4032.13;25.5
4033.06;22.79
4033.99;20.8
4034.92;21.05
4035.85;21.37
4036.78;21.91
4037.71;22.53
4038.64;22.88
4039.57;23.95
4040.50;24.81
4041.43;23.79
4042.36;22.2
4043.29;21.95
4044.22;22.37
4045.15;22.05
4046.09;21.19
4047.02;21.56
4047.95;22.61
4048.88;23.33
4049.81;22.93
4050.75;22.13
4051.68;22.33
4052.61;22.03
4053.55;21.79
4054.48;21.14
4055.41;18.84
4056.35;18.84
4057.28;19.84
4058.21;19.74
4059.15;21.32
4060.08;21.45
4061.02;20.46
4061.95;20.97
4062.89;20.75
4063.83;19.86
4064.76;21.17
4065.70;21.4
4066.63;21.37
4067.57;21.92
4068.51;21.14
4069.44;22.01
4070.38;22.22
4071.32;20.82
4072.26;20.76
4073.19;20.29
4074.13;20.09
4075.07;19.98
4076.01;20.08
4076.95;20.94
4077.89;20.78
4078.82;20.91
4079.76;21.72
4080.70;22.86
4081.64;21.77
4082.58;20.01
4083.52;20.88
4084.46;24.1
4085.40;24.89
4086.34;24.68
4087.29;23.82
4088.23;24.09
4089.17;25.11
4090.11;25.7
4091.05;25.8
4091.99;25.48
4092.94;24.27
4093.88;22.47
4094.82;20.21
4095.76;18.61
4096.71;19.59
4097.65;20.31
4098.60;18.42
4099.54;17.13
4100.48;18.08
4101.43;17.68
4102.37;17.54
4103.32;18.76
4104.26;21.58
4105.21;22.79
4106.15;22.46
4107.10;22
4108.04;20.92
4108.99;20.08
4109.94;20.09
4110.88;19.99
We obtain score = 1.0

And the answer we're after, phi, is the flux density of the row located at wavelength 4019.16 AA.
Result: 24.08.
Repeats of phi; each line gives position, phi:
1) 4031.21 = 23.95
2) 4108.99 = 20.08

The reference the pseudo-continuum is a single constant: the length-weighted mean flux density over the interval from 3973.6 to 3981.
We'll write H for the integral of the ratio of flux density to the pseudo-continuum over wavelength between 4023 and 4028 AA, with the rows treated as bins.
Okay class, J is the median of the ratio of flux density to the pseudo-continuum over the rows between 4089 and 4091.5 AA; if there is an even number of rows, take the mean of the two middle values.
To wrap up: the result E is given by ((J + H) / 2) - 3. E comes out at 1.7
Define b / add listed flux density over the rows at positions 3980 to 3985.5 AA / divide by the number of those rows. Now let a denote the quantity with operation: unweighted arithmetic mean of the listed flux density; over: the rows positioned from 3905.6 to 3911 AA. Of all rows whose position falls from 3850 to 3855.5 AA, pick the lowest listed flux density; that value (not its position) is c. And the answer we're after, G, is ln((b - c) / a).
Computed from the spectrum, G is -0.6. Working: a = 16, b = 18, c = 9.529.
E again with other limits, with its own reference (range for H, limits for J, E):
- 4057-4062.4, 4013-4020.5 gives 1.6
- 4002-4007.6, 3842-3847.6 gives 1.7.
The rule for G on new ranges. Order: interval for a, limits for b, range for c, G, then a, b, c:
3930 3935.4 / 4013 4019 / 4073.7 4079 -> -1.0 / 6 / 22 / 19.98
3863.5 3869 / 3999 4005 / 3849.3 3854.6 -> 0.1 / 12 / 22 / 9.529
